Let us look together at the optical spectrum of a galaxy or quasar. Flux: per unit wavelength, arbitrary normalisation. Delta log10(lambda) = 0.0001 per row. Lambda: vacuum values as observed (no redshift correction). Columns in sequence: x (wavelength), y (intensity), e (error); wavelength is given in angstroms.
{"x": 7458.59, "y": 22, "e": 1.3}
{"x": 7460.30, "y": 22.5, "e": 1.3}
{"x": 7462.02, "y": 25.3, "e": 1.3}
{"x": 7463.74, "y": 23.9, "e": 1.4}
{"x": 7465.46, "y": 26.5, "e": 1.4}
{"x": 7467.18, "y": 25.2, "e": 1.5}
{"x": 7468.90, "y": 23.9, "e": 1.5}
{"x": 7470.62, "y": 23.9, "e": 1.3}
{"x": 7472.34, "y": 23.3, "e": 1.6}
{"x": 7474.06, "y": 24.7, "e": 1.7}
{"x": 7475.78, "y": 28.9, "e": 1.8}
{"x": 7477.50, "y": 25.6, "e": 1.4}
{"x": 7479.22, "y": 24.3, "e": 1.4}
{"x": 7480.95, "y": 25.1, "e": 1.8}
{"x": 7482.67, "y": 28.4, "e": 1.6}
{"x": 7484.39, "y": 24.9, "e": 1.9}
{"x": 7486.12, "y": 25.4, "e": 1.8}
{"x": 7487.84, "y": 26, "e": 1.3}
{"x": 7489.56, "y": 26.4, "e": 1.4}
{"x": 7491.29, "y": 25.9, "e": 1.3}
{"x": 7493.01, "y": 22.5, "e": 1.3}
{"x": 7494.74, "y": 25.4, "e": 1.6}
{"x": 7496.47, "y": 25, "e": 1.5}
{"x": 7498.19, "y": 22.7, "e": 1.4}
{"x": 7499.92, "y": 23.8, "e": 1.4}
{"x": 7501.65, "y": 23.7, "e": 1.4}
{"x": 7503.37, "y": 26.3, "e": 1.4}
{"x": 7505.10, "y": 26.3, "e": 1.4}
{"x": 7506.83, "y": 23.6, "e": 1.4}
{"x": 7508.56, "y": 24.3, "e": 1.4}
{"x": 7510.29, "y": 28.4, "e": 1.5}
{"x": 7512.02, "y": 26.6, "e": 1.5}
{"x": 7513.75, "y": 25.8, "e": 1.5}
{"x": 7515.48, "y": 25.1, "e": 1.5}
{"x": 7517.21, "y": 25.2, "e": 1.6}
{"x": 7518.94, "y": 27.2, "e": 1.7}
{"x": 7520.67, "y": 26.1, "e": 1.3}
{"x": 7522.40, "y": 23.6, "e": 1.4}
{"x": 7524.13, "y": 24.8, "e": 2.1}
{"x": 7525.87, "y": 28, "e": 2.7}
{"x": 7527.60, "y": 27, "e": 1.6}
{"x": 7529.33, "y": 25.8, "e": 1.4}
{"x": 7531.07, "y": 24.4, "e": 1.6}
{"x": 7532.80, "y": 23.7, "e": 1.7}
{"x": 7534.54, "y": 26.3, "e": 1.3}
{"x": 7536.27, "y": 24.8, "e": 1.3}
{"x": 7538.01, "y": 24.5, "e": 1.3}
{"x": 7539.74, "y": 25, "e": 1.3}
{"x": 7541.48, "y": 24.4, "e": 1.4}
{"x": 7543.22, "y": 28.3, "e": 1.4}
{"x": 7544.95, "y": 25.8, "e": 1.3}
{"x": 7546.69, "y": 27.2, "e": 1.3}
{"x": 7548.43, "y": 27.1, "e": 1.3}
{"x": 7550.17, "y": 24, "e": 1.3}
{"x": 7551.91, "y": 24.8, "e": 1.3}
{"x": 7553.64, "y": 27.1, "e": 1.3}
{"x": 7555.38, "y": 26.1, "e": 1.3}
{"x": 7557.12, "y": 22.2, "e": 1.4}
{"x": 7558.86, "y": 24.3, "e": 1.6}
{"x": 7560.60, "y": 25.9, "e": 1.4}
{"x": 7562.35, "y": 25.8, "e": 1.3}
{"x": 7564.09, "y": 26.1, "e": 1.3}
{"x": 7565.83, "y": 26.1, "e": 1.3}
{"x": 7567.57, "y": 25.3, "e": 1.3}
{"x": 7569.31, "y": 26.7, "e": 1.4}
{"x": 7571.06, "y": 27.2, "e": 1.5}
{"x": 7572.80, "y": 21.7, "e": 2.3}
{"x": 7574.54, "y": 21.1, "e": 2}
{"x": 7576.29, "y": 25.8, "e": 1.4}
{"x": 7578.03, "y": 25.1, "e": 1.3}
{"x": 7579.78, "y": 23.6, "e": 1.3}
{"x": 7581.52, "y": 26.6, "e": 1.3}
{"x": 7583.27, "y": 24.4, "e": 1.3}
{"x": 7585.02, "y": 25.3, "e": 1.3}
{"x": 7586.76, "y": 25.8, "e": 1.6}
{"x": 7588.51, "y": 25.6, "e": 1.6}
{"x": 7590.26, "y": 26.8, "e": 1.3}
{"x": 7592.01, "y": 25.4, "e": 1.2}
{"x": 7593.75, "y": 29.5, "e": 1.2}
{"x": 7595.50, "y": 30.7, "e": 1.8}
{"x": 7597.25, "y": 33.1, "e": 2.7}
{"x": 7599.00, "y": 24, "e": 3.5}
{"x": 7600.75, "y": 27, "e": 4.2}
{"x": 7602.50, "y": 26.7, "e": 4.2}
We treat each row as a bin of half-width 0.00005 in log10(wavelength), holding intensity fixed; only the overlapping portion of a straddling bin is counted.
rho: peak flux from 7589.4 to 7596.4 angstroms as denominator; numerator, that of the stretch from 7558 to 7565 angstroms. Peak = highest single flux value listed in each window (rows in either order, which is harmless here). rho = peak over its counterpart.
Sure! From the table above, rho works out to 0.85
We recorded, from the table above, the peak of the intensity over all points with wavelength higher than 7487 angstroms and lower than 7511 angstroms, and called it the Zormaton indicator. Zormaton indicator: 28.4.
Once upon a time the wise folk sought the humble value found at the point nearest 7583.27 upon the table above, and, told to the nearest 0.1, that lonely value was 24.4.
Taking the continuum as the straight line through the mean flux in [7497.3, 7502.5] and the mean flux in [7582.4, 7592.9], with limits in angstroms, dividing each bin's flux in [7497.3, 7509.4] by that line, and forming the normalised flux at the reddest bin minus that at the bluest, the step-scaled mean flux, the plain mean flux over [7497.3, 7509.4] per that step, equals 426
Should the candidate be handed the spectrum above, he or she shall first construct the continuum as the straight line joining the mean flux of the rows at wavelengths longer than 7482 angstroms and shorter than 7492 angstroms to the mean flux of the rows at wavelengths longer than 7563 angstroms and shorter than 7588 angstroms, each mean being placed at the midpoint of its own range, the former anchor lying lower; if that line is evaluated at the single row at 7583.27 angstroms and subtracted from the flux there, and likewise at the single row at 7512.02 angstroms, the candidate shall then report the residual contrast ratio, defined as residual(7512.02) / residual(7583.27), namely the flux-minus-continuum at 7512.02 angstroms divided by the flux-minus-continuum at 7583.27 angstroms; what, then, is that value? -1.3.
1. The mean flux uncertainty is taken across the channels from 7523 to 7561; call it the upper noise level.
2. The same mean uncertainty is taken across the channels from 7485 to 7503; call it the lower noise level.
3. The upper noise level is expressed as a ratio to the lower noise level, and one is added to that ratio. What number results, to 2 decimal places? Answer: 2.03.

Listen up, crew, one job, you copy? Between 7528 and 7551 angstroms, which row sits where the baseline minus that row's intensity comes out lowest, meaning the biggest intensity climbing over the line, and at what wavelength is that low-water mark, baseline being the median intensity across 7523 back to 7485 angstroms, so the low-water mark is 7543.22 angstroms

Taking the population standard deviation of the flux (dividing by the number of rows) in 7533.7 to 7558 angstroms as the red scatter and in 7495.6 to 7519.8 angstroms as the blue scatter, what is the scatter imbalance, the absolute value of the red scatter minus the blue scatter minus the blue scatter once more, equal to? 1.5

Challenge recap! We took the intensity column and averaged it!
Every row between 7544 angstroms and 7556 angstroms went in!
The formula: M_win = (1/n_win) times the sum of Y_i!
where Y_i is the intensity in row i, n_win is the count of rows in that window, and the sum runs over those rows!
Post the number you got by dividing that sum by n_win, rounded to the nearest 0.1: 26.0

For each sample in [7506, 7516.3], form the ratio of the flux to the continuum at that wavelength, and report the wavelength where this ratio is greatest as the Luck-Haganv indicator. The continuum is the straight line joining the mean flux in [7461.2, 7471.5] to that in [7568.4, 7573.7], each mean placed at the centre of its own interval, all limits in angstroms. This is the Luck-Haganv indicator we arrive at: 7510.29 angstroms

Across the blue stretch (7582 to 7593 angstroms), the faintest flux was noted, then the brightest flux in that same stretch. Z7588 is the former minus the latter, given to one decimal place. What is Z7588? -2.4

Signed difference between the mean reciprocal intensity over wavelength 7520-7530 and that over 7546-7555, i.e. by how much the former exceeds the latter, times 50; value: 0.01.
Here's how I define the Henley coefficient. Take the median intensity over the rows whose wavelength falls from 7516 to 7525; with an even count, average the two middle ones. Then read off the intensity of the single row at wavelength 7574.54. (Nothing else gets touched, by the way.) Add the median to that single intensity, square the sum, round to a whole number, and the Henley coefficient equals 2144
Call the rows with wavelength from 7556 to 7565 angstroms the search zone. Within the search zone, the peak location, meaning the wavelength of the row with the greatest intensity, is 7564.09 angstroms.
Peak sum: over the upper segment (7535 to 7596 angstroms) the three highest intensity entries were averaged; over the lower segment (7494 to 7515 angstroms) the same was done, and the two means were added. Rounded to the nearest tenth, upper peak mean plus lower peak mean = 56.6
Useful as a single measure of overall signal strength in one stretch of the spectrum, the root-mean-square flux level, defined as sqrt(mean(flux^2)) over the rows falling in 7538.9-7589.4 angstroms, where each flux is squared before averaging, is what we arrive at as 25.4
